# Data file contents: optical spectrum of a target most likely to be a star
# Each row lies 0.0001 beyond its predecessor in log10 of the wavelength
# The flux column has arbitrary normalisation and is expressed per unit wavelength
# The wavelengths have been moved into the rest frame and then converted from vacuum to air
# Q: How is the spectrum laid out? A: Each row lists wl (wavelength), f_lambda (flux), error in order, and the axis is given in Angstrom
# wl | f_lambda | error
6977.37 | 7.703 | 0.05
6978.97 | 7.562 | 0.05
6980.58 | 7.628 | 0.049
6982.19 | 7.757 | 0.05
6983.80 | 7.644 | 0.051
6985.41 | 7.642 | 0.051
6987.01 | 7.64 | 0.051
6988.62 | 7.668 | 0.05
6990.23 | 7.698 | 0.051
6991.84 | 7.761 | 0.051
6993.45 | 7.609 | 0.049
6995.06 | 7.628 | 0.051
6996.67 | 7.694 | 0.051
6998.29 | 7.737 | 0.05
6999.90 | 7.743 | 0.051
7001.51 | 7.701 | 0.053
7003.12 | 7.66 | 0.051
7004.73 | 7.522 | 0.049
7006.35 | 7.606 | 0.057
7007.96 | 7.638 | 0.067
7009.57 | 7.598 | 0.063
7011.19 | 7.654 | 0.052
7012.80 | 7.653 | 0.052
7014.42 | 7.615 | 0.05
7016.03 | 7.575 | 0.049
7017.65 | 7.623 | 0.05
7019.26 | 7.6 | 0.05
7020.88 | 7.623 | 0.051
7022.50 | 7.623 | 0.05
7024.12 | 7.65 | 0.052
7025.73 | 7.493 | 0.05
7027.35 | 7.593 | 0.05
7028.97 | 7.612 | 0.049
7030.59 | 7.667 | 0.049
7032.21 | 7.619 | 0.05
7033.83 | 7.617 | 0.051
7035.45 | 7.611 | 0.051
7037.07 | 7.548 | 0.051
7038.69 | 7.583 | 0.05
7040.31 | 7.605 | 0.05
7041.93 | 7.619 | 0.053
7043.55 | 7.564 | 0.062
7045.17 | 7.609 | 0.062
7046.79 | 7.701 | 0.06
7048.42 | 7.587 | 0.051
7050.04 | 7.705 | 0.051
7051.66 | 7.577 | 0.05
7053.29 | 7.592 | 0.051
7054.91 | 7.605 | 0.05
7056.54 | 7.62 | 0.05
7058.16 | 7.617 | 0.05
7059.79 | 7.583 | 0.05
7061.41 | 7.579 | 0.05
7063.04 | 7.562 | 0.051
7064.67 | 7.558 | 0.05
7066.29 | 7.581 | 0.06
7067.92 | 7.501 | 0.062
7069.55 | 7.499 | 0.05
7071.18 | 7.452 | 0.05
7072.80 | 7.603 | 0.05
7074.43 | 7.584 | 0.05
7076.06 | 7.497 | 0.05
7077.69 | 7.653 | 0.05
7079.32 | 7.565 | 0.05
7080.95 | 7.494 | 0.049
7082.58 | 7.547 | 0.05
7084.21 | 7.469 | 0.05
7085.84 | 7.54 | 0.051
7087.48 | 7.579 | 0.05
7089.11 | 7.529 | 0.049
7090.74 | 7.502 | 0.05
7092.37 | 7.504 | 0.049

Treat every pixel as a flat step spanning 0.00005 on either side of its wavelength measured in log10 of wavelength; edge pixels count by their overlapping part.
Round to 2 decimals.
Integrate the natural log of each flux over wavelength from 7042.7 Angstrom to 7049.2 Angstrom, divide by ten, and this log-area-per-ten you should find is 1.32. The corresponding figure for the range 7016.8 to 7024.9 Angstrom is 1.64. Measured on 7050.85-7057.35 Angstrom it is 1.32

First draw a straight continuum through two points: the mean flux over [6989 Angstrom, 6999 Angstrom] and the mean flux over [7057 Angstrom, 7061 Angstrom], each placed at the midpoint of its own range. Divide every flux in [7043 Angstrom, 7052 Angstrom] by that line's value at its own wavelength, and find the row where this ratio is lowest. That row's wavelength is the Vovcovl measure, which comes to 7043.55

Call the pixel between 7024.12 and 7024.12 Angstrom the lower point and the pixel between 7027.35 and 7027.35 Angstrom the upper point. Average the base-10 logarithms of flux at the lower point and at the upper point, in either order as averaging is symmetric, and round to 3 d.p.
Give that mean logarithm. 0.882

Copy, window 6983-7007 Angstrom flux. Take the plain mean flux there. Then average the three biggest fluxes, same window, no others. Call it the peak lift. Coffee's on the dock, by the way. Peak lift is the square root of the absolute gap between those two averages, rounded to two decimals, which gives 0.29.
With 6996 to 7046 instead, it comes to 0.33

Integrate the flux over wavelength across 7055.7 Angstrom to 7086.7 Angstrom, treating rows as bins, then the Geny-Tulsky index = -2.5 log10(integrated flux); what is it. -5.92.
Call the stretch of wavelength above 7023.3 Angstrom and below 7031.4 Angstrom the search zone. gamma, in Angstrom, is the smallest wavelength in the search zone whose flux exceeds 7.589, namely 7024.12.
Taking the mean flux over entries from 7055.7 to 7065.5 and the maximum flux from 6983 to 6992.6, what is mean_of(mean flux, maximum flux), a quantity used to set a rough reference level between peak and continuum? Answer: 7.67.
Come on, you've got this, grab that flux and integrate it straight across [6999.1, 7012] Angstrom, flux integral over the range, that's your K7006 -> 98.6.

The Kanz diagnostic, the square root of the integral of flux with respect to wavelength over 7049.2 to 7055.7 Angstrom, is 7.04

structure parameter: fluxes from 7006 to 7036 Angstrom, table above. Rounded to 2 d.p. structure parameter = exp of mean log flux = 7.61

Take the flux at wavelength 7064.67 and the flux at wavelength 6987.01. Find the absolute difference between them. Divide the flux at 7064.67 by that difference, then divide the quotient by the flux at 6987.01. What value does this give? 12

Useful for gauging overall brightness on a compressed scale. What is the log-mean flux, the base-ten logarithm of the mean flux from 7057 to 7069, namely 0.879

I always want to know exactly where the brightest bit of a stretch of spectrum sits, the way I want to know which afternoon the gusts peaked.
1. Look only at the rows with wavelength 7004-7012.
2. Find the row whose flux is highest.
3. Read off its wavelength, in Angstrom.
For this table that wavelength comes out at 7011.19 Angstrom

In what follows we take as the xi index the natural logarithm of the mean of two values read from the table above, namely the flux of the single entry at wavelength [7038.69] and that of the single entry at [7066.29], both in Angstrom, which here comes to 2.03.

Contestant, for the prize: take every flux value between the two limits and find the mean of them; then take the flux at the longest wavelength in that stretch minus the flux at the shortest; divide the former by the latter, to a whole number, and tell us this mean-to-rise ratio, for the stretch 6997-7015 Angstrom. -63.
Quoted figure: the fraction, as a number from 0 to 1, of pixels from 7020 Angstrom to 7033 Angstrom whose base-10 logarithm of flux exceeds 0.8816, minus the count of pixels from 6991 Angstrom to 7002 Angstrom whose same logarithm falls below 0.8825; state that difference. -1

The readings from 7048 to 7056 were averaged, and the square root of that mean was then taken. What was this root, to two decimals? 2.76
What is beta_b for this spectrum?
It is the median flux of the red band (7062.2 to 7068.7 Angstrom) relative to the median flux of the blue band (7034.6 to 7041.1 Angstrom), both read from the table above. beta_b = 0.9955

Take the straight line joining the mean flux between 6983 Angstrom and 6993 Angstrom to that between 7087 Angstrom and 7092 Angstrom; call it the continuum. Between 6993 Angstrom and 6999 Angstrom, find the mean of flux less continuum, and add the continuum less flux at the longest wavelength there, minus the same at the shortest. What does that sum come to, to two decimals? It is -0.13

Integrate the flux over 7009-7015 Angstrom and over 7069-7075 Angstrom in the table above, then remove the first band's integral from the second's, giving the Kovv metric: 0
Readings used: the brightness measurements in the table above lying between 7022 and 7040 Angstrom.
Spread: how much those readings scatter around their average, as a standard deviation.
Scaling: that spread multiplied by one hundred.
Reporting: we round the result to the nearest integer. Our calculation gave 5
